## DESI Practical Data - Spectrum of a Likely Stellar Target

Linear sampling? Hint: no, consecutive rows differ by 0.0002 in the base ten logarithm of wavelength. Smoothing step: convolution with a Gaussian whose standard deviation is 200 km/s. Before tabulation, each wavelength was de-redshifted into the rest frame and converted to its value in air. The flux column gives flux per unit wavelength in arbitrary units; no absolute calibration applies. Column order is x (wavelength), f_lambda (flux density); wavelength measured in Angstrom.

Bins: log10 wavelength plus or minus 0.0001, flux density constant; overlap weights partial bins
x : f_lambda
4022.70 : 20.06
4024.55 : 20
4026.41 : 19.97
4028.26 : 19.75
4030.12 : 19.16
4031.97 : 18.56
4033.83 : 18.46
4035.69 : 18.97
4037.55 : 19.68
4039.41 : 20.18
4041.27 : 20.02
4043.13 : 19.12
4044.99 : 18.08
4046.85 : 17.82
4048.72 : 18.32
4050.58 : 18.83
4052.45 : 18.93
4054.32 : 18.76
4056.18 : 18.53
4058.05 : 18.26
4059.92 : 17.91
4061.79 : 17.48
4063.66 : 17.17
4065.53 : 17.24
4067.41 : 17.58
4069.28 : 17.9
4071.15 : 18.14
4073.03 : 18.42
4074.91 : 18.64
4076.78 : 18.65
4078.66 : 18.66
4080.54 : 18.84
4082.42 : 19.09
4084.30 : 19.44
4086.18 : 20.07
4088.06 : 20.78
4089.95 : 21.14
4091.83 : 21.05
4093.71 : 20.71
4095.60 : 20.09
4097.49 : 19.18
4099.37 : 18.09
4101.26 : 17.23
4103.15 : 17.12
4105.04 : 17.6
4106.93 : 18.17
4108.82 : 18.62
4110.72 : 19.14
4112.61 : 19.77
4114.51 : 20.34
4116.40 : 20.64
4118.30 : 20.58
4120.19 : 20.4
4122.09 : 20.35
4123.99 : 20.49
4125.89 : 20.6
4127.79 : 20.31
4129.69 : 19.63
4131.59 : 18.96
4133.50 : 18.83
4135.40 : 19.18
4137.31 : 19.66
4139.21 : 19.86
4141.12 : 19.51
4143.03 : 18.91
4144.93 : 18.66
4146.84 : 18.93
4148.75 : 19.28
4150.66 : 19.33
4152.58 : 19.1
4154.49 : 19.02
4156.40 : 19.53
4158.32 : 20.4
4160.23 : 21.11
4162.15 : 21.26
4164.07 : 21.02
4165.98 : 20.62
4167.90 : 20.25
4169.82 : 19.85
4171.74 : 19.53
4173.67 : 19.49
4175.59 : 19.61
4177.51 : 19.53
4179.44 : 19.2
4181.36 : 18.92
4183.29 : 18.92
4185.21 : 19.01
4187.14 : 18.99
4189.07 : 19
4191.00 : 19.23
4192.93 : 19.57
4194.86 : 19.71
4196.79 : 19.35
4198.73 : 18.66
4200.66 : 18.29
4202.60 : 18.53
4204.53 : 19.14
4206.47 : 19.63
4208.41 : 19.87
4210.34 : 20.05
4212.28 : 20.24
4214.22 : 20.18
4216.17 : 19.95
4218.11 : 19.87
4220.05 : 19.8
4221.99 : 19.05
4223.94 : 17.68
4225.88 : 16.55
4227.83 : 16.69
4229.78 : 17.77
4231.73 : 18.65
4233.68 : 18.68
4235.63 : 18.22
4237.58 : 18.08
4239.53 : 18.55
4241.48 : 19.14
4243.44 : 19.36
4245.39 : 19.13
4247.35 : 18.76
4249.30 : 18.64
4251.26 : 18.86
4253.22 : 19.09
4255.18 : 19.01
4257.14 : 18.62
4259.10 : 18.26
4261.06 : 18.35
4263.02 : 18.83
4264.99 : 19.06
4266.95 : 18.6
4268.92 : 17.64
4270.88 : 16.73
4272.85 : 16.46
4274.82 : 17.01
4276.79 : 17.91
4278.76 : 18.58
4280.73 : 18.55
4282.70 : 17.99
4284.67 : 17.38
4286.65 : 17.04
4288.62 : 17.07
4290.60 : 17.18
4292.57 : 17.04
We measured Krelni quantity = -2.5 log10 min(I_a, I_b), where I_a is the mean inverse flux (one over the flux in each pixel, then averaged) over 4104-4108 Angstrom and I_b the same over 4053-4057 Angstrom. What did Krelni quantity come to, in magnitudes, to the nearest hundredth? 3.18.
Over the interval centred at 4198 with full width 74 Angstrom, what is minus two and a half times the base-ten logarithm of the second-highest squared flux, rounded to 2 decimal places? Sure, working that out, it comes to -6.61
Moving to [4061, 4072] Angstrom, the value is -6.26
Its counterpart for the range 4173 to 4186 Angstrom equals -6.45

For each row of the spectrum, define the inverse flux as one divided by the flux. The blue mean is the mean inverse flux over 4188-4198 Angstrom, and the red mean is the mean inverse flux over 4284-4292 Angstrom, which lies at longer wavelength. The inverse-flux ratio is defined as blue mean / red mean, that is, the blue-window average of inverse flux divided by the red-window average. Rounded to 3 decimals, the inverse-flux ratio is 0.886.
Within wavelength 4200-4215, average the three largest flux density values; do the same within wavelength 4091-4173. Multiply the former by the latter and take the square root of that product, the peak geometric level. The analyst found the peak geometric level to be 20.6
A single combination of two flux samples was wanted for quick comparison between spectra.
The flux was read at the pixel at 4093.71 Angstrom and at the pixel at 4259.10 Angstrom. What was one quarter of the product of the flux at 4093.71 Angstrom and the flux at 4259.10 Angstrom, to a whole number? 95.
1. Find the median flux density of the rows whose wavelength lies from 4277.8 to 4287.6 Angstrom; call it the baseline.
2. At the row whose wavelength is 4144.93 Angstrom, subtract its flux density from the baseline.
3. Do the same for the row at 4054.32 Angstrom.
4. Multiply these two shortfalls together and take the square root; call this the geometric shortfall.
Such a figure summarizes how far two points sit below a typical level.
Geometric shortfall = 0.7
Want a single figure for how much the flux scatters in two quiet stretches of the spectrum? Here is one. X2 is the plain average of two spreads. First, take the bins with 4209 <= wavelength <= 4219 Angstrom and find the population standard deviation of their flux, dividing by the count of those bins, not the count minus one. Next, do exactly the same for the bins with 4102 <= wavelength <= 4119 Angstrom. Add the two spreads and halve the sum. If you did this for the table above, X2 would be 0.69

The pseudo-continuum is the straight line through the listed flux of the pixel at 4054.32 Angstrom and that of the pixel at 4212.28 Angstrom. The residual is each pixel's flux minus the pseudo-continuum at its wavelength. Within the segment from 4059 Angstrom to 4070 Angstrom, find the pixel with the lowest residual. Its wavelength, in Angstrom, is 4063.66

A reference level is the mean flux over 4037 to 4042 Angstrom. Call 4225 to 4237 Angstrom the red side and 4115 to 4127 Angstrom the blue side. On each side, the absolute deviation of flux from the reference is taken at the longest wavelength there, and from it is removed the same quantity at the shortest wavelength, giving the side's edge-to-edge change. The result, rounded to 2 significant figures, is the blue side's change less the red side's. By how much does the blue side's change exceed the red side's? 1.6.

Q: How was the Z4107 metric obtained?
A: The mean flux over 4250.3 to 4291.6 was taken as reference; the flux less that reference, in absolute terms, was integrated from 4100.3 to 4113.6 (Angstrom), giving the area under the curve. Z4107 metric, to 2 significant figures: 11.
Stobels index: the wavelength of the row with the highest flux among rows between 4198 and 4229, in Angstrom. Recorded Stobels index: 4212.28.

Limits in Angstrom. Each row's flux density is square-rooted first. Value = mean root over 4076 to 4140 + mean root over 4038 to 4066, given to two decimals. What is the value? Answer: 8.71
